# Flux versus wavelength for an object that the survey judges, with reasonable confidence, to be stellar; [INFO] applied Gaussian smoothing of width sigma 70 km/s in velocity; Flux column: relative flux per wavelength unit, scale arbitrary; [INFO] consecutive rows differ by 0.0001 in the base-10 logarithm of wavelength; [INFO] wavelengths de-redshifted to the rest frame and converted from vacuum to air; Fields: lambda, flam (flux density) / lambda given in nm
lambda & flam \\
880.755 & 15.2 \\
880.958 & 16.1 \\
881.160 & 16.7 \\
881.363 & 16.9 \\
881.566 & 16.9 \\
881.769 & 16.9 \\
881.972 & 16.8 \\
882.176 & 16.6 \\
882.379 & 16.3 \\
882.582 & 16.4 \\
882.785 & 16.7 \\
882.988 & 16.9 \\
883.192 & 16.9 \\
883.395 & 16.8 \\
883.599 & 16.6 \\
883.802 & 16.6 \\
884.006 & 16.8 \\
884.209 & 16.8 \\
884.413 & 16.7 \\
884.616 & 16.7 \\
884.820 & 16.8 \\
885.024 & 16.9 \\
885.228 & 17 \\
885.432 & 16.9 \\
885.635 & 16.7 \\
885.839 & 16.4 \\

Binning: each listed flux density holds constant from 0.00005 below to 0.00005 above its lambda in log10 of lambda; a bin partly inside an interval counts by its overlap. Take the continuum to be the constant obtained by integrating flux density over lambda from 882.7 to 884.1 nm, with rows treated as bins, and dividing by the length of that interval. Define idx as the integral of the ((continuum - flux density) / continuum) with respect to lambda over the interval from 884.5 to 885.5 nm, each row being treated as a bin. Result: -0.006 nm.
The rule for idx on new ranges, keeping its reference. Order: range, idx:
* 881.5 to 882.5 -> 0.004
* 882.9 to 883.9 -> 0.000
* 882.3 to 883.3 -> 0.006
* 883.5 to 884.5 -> 0.003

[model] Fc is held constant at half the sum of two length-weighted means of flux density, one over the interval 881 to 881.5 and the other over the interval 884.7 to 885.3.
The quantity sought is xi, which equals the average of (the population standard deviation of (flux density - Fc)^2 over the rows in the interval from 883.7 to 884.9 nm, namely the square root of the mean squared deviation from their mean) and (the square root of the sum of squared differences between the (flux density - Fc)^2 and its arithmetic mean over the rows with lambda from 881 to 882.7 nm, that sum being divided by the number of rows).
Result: 0.0529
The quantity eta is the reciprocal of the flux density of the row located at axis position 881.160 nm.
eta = 0.0599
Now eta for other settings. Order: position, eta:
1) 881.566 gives 0.0592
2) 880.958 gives 0.0621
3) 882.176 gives 0.0602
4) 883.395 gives 0.0595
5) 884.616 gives 0.0599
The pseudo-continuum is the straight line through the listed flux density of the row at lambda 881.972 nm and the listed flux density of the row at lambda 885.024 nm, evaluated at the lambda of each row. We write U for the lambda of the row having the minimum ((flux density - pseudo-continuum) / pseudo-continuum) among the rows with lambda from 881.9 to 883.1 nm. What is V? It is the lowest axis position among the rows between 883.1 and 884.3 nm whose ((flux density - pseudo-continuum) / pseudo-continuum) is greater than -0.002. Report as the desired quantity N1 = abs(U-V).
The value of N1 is 0.81 nm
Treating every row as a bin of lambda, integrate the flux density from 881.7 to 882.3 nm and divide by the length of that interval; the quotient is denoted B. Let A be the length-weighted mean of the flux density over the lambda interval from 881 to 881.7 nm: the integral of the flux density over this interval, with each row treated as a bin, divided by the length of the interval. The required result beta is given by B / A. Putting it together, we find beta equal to 1.00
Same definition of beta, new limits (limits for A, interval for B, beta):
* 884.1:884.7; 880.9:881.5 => 0.99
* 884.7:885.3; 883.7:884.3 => 0.99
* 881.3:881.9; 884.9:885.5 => 1.00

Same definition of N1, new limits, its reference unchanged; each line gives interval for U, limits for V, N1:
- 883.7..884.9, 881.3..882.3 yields 2.44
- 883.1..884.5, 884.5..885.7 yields 1.22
